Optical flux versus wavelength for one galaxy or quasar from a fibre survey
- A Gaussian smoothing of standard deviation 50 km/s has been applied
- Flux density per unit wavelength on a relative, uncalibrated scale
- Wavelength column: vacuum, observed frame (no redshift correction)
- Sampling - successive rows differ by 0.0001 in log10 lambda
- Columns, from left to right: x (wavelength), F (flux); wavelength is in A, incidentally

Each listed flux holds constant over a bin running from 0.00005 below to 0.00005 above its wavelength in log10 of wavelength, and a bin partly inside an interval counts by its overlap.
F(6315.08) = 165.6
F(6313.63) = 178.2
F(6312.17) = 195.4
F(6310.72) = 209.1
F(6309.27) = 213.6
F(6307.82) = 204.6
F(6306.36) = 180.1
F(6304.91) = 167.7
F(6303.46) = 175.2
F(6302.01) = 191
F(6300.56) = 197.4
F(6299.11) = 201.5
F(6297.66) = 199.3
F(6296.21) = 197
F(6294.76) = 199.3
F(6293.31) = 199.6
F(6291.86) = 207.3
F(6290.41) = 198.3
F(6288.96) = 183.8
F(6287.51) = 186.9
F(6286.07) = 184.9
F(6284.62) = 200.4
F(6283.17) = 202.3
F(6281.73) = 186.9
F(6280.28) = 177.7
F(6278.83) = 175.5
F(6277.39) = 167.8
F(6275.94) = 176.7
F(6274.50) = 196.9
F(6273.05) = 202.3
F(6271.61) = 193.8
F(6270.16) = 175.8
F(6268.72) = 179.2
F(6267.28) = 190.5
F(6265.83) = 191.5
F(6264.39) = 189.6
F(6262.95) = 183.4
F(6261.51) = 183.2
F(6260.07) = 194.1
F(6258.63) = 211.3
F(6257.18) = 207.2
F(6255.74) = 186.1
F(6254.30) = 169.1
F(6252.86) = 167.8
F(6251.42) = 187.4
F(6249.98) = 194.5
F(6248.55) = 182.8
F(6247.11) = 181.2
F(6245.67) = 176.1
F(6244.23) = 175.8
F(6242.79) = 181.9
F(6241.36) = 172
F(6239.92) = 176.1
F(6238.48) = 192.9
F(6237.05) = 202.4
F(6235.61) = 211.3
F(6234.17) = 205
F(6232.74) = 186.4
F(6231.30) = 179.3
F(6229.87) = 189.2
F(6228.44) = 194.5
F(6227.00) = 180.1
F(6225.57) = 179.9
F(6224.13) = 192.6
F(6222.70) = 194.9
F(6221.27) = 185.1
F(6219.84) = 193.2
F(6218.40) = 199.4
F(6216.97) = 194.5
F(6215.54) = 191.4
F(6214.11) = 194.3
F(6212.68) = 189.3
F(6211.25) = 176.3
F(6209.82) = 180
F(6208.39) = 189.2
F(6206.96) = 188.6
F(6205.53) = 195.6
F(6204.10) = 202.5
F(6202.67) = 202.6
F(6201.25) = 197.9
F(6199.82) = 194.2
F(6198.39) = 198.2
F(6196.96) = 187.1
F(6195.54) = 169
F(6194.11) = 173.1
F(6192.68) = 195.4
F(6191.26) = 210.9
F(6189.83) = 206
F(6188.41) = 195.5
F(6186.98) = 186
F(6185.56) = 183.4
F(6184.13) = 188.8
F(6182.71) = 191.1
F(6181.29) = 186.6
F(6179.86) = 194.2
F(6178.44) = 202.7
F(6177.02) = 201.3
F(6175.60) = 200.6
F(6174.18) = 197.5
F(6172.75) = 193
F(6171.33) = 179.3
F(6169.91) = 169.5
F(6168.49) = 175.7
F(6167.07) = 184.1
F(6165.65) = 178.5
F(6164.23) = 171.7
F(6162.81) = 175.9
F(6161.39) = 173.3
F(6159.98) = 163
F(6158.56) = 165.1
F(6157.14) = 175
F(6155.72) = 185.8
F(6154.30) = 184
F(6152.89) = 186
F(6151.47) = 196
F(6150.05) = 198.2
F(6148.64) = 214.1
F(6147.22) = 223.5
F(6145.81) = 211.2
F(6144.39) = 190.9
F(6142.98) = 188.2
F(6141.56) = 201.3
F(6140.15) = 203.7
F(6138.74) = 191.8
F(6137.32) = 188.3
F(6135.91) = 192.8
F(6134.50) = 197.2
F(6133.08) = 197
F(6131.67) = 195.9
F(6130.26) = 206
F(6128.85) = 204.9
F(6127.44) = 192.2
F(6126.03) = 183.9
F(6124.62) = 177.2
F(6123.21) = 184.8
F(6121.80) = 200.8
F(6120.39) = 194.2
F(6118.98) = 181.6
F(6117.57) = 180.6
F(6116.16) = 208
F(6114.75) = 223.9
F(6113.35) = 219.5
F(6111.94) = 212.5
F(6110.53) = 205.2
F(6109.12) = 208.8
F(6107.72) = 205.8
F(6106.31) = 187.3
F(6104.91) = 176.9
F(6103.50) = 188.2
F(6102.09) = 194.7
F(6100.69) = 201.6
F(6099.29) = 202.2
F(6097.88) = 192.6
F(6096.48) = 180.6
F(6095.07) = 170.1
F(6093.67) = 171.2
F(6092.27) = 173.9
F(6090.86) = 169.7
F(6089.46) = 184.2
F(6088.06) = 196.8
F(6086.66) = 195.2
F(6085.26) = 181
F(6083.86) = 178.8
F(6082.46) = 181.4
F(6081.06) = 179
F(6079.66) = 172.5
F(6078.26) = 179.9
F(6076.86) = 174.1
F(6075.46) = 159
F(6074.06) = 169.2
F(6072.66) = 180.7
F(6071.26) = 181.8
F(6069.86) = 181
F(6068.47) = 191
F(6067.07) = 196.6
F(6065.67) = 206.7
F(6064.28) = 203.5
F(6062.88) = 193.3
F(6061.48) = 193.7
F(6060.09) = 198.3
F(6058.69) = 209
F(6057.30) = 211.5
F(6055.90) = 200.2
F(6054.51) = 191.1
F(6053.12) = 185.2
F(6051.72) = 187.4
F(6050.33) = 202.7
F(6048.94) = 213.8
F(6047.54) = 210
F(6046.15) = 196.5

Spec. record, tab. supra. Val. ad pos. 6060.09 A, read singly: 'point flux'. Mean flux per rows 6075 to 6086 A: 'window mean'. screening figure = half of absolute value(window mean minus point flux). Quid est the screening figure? 11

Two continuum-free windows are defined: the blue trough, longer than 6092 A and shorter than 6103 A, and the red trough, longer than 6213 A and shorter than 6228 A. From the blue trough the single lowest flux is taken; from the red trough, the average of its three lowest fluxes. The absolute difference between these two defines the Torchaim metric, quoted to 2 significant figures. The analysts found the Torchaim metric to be 12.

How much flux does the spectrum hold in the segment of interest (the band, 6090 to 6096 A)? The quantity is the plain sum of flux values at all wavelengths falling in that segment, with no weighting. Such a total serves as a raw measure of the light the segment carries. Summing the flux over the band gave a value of 685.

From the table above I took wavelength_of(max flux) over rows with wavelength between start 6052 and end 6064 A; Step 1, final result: 6057.30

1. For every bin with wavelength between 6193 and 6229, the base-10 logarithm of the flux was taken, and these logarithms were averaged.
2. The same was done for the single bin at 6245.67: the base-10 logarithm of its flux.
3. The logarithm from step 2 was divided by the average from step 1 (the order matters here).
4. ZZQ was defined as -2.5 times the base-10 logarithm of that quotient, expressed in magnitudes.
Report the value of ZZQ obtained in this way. 0.015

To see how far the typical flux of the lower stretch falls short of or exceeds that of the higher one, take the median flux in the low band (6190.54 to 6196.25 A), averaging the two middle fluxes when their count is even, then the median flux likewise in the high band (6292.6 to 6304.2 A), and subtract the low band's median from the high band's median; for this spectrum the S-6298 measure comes 14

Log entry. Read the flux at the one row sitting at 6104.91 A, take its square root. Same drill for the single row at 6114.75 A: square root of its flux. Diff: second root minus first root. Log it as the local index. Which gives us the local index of 1.7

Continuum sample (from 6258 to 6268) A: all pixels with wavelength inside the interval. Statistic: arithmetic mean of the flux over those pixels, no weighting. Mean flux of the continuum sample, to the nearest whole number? 192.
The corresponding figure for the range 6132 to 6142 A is 196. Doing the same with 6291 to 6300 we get 201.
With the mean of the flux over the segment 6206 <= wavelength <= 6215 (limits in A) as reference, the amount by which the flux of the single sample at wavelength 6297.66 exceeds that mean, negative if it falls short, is 13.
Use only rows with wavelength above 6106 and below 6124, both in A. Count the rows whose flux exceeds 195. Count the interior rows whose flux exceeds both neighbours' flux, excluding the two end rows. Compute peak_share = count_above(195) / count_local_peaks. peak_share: 2.7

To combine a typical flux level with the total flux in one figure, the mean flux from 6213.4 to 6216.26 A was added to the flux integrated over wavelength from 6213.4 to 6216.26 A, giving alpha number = 745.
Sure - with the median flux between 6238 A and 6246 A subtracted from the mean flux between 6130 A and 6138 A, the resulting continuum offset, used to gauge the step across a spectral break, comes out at 20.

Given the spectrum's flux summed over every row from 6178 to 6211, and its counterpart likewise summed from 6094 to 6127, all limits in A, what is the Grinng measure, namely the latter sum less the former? 62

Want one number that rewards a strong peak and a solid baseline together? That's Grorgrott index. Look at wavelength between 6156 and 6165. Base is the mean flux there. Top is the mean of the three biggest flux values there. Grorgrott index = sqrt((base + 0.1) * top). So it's 173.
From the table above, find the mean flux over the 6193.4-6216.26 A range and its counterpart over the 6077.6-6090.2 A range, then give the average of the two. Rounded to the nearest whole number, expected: 186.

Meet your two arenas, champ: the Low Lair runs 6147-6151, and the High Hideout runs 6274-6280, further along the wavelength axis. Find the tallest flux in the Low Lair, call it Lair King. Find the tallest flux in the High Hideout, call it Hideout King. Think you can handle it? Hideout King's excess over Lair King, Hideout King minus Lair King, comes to -27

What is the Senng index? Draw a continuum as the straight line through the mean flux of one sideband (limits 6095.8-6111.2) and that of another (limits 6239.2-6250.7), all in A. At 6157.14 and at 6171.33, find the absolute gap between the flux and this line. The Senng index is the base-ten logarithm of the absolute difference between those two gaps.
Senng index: 0.76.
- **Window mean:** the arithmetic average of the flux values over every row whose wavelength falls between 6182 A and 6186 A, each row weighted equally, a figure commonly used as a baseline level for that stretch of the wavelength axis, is 188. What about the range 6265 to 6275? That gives 190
